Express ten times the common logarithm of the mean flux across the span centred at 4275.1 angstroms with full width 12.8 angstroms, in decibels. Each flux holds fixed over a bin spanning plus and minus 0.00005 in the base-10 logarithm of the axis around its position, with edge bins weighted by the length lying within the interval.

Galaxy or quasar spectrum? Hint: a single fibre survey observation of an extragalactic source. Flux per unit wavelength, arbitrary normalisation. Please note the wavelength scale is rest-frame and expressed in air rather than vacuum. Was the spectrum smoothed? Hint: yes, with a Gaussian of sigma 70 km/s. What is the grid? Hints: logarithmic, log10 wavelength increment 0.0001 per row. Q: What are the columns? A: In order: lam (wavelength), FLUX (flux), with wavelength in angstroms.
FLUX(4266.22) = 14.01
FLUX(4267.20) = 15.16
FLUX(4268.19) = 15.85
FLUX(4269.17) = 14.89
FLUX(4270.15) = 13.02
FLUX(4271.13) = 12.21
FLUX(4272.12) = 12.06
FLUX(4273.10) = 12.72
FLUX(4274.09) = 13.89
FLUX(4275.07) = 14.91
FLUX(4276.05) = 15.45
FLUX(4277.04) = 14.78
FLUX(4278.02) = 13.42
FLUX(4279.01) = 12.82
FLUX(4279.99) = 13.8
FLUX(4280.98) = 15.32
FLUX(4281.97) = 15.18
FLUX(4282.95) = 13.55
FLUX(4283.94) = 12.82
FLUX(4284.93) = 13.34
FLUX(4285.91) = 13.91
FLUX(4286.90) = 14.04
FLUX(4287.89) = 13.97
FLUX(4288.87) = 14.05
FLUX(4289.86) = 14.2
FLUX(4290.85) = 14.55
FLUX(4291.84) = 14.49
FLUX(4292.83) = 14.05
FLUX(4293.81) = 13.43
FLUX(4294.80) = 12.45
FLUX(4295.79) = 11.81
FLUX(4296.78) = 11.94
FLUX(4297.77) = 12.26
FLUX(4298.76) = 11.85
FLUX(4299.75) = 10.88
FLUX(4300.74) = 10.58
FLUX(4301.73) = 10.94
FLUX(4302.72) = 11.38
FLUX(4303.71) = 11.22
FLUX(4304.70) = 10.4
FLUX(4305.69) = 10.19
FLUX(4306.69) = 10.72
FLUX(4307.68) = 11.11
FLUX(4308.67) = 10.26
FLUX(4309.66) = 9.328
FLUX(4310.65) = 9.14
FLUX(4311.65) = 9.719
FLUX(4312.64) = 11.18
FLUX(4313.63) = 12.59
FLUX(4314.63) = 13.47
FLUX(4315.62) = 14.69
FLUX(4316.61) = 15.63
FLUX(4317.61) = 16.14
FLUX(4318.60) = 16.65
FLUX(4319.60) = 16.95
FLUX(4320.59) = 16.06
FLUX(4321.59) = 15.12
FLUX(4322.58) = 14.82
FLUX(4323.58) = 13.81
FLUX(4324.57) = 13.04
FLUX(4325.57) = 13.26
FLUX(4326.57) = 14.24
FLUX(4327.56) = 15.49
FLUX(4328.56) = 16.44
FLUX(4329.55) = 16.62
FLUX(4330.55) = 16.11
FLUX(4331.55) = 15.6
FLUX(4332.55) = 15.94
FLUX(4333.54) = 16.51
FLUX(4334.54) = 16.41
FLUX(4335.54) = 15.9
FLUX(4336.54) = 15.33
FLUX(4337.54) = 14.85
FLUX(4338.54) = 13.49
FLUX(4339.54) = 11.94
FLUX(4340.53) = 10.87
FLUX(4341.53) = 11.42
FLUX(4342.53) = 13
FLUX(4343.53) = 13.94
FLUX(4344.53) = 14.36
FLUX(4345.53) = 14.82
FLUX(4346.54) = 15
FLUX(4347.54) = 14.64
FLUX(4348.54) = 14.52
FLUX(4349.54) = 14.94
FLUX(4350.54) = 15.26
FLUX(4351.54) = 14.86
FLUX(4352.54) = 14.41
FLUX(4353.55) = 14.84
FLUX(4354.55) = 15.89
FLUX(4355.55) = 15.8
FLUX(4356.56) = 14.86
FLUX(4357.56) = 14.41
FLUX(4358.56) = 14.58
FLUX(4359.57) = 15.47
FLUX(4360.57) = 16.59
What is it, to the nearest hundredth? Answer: 11.40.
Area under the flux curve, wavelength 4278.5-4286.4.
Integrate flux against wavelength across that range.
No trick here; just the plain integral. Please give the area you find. 109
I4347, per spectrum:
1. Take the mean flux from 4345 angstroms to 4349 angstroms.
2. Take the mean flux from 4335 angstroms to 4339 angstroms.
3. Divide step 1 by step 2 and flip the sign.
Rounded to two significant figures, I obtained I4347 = -0.99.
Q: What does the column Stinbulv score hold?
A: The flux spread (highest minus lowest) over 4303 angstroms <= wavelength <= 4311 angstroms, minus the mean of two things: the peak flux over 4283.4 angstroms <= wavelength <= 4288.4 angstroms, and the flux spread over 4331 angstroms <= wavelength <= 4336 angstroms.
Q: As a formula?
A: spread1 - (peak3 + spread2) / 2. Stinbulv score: -5.4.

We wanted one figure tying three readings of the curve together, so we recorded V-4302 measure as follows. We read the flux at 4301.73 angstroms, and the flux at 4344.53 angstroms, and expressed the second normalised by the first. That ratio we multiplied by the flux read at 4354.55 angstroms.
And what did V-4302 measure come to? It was 20.9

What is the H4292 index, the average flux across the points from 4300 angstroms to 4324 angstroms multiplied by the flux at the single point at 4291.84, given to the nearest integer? 182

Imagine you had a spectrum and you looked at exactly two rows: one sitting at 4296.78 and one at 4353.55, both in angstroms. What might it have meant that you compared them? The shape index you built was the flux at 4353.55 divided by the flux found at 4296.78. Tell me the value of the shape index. 1.24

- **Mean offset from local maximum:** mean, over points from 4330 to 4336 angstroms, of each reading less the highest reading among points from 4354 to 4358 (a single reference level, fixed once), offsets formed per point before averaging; 0.2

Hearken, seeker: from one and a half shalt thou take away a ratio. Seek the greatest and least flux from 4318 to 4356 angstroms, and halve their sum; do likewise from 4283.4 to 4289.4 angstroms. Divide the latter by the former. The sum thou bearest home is 0.53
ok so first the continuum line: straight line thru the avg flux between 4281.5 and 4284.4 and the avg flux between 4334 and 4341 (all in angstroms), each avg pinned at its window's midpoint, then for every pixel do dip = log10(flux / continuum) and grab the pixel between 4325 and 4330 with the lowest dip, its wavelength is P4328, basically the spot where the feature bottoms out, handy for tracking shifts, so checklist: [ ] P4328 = 4325.57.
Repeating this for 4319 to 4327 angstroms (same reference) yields 4324.57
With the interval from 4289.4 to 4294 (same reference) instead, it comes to 4293.81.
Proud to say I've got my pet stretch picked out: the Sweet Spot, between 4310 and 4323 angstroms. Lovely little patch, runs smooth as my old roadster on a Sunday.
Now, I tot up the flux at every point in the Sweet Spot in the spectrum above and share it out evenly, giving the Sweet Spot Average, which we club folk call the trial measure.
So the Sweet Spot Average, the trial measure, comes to 14.0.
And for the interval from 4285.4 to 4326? 12.8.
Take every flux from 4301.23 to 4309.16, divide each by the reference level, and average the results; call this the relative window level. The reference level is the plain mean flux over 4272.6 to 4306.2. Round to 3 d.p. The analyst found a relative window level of 0.824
